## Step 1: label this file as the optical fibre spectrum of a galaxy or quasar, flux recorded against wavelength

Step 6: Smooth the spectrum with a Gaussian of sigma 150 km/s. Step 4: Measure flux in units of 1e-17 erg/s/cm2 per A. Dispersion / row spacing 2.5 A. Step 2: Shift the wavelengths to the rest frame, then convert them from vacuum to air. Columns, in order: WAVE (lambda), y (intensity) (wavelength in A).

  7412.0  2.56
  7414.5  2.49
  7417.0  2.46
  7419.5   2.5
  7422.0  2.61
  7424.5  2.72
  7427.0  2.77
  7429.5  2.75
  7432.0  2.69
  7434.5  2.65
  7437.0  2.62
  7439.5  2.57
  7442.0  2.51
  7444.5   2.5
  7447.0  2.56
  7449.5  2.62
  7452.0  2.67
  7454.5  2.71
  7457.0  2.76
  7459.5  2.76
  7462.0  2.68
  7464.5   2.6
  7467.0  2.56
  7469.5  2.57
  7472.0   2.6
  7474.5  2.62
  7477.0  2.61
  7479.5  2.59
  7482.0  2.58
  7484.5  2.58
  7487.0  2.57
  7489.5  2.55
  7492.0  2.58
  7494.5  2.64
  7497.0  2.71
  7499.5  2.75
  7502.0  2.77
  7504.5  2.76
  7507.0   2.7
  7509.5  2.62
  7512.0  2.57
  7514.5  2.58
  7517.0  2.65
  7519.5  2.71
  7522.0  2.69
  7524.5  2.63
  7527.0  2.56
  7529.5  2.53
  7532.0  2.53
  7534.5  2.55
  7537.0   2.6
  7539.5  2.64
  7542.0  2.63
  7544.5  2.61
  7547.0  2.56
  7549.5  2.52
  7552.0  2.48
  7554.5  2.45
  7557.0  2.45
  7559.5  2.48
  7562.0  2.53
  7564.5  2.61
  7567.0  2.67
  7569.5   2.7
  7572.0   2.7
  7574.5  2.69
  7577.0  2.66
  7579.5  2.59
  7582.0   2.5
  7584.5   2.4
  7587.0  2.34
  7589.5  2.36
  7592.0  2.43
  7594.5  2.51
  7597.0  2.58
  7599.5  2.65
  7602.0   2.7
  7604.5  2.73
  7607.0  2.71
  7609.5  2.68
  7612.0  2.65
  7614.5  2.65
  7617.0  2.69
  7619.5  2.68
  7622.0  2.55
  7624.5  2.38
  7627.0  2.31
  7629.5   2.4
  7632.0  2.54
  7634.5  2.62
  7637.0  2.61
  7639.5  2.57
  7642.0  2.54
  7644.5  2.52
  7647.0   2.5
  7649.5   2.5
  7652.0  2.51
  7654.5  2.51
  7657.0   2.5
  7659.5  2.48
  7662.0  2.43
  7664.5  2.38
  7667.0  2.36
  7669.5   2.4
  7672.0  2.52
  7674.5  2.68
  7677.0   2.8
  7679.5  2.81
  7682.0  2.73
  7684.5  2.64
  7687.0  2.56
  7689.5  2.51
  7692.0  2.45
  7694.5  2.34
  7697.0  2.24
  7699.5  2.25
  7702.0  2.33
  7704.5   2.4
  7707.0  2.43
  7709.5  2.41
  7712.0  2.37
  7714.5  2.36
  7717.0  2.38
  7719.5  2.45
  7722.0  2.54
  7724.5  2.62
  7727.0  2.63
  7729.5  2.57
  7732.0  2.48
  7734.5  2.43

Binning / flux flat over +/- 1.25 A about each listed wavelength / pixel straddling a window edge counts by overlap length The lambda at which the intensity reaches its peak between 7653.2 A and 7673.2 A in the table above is 7672.0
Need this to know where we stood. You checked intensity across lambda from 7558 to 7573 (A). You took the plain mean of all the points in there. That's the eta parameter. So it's 2.61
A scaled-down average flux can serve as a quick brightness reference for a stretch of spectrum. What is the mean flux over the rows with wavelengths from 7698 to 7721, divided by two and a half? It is 0.950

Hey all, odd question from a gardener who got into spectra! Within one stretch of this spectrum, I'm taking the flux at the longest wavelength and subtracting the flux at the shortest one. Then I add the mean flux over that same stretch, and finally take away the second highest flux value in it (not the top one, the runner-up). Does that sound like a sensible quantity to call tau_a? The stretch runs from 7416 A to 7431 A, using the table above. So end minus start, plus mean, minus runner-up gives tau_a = 0.18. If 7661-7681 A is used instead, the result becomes 0.13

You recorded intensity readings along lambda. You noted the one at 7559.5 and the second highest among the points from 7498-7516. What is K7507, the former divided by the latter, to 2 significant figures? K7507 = 0.90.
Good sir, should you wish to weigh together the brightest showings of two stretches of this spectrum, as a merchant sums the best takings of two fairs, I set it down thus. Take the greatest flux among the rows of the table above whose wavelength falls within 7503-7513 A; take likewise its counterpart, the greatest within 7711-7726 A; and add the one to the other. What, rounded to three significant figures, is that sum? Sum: 5.38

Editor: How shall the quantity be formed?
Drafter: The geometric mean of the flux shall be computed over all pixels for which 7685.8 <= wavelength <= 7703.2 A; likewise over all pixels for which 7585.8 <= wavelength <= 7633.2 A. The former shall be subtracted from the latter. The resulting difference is 0.17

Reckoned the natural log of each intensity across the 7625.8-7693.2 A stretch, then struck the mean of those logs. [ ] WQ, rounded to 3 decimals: 0.928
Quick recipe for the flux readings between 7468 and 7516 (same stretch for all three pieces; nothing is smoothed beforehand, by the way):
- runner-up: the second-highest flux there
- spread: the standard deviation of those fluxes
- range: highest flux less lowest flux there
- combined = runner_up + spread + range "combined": 3.05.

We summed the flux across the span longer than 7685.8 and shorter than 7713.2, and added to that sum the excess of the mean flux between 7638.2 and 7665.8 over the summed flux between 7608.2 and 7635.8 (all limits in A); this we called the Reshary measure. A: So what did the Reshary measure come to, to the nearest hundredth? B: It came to 0.63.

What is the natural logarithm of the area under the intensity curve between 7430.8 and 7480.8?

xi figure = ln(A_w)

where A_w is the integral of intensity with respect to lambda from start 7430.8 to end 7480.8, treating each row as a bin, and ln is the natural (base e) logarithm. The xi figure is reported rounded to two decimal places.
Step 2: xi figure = 4.88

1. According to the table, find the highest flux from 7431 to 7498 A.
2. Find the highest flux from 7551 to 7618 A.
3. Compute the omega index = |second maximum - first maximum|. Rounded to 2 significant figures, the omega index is 0.030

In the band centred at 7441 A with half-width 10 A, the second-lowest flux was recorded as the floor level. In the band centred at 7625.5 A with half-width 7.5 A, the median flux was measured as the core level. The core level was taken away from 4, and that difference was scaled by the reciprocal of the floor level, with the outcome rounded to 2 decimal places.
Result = 0.61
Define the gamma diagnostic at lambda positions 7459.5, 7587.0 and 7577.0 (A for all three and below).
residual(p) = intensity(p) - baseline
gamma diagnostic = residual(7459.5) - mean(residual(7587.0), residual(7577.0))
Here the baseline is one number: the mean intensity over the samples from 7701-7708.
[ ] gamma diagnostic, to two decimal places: 0.26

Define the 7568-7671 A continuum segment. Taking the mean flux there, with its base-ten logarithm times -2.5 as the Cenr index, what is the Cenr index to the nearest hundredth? -1.01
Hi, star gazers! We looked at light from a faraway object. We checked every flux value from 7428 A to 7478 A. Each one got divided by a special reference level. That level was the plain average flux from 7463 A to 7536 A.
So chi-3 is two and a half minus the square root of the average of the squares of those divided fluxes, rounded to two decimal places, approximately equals 1.50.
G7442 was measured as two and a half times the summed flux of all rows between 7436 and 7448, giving 31.9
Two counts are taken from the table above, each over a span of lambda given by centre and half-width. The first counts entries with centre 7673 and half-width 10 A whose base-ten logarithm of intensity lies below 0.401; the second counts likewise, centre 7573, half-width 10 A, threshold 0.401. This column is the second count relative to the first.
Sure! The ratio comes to 0.33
